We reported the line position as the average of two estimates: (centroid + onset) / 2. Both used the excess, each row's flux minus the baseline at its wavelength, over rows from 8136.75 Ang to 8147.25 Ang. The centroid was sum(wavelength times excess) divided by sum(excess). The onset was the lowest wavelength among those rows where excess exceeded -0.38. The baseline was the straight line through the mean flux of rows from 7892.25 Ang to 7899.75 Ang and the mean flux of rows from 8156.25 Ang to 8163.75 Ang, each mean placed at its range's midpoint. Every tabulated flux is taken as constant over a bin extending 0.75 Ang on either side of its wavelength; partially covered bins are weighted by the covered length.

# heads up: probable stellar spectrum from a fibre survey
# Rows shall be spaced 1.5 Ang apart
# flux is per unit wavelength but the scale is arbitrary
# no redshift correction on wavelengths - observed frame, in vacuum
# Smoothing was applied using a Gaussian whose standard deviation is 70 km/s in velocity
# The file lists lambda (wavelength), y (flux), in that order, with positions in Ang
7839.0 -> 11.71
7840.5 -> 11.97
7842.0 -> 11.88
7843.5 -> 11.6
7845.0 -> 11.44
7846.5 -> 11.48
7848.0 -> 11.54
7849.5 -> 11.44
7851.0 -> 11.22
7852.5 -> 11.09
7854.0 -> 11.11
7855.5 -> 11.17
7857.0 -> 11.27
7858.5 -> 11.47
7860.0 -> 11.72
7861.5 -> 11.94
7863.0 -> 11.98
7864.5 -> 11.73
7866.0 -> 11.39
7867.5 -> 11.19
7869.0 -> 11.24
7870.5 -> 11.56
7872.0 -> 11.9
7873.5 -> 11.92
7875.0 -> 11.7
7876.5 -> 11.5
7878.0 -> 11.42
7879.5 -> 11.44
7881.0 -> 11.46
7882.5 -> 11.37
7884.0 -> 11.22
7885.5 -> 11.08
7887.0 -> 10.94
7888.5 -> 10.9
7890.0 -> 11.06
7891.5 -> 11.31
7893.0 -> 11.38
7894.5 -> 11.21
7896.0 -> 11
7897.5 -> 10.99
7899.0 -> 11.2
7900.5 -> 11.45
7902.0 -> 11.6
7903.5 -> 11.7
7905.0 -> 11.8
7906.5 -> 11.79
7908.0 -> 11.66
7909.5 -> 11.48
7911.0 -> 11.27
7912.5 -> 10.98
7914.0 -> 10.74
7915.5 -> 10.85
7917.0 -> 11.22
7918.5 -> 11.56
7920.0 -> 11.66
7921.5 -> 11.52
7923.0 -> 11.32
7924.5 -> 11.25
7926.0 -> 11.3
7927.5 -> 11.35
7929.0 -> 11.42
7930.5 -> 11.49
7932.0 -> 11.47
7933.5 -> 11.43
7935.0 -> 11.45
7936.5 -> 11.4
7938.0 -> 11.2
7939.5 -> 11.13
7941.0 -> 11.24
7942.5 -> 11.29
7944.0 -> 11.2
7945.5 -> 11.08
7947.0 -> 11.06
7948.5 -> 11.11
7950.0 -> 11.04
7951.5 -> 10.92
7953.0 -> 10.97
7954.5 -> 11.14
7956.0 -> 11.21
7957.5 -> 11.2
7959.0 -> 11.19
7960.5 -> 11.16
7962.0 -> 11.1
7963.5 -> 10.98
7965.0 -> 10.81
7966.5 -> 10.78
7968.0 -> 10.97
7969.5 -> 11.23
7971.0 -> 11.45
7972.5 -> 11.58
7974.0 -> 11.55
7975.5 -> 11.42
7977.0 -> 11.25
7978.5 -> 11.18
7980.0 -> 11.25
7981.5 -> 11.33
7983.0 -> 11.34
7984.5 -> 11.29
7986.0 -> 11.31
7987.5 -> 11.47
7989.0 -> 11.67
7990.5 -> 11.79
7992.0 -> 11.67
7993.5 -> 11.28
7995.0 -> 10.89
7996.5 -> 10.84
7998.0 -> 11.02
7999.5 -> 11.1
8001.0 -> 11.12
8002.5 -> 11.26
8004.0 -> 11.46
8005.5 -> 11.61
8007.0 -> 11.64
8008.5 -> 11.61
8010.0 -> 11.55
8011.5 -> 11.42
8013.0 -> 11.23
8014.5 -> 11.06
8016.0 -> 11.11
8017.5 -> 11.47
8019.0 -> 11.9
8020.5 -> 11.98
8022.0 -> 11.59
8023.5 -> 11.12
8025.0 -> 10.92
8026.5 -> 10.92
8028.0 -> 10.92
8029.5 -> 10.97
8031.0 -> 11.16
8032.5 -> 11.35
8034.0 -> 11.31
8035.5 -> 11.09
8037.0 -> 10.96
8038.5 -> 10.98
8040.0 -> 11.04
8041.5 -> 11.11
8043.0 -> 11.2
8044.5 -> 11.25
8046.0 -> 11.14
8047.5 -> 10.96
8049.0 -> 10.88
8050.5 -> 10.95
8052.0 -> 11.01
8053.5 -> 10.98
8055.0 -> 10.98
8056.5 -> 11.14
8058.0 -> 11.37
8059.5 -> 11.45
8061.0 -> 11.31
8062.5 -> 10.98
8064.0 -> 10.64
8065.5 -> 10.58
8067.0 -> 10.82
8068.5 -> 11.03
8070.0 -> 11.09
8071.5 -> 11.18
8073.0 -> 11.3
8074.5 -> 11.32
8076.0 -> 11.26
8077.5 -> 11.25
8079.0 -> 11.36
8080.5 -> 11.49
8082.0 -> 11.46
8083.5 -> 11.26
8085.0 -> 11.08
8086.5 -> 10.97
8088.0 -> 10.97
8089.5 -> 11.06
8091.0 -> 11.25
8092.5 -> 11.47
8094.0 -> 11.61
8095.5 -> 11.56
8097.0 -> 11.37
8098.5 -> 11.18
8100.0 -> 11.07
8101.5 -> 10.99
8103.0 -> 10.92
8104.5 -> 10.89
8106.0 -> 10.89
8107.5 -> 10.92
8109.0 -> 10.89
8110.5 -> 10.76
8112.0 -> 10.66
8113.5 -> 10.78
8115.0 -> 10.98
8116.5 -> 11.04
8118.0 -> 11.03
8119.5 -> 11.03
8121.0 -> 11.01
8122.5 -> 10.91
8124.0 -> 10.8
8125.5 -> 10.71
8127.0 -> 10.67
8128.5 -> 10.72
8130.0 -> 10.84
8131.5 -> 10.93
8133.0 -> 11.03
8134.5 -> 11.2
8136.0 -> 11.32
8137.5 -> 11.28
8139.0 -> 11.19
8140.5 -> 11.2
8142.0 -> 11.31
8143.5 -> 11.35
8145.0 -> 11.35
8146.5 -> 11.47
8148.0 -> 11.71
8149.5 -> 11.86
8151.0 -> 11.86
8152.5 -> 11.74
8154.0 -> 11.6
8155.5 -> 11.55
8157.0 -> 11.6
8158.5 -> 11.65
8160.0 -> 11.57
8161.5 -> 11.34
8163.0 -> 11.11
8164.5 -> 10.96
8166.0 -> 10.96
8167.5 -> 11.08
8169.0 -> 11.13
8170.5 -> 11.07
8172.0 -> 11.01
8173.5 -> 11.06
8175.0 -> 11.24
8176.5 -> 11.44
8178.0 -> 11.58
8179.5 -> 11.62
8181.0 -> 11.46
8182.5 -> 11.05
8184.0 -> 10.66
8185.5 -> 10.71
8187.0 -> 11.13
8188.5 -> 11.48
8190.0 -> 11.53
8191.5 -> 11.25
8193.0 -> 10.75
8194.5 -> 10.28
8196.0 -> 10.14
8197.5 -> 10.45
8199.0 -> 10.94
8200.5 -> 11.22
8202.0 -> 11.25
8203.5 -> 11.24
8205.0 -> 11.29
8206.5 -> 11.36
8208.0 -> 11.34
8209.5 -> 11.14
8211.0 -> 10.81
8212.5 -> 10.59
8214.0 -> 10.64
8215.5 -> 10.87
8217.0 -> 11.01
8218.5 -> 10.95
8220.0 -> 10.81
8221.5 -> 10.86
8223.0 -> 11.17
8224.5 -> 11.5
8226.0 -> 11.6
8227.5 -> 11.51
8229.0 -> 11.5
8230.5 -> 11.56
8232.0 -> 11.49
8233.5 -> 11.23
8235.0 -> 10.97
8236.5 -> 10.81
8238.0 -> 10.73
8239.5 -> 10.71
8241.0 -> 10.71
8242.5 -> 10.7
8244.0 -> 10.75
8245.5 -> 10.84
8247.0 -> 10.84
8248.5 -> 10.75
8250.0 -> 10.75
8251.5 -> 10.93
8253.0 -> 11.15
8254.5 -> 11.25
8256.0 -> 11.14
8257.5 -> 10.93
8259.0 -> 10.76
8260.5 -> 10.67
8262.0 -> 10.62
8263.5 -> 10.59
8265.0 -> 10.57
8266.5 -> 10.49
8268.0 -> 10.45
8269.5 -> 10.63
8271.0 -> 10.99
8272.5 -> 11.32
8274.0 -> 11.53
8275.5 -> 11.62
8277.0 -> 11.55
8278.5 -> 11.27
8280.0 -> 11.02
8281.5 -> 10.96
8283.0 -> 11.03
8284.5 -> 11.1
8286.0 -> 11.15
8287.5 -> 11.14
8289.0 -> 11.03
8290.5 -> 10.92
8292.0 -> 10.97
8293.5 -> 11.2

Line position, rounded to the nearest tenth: 8138.9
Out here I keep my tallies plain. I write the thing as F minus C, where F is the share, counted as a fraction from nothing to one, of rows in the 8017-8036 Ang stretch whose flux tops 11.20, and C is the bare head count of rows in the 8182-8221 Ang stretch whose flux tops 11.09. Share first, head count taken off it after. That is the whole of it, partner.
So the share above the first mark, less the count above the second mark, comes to -11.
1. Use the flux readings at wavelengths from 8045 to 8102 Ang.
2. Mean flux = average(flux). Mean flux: 11.2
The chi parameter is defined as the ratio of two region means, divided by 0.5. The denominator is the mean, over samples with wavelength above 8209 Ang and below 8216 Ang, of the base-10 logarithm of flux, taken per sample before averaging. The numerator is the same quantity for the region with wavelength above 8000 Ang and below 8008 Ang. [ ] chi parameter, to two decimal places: 2.05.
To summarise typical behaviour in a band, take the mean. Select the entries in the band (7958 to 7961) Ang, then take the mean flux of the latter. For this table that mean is 11.2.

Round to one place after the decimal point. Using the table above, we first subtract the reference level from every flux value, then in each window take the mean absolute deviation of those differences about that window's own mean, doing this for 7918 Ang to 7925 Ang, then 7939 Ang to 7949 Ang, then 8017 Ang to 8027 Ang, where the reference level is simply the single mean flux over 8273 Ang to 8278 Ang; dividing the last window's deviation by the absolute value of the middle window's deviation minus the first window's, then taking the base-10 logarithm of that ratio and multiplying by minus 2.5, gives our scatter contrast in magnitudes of -1.8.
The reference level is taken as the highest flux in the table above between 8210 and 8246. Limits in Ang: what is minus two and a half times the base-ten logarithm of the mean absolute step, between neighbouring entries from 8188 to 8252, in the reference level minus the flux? 2.06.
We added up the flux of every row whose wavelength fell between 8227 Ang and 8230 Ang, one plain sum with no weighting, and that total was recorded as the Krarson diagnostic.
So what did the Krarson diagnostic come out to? 23.0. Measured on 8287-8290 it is 22.2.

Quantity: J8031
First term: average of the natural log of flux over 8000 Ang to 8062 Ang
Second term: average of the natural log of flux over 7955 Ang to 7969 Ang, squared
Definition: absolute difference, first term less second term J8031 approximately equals 3.35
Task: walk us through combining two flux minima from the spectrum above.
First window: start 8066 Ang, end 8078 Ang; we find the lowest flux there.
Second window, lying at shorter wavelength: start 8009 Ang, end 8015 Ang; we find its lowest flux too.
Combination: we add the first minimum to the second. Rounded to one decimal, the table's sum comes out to 21.9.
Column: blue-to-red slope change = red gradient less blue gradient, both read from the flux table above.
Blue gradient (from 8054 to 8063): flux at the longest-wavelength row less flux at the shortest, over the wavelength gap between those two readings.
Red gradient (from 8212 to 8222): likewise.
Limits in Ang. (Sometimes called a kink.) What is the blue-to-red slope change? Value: 0.030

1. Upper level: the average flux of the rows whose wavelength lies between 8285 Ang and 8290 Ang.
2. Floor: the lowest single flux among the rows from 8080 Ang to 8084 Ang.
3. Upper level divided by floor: 0.99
